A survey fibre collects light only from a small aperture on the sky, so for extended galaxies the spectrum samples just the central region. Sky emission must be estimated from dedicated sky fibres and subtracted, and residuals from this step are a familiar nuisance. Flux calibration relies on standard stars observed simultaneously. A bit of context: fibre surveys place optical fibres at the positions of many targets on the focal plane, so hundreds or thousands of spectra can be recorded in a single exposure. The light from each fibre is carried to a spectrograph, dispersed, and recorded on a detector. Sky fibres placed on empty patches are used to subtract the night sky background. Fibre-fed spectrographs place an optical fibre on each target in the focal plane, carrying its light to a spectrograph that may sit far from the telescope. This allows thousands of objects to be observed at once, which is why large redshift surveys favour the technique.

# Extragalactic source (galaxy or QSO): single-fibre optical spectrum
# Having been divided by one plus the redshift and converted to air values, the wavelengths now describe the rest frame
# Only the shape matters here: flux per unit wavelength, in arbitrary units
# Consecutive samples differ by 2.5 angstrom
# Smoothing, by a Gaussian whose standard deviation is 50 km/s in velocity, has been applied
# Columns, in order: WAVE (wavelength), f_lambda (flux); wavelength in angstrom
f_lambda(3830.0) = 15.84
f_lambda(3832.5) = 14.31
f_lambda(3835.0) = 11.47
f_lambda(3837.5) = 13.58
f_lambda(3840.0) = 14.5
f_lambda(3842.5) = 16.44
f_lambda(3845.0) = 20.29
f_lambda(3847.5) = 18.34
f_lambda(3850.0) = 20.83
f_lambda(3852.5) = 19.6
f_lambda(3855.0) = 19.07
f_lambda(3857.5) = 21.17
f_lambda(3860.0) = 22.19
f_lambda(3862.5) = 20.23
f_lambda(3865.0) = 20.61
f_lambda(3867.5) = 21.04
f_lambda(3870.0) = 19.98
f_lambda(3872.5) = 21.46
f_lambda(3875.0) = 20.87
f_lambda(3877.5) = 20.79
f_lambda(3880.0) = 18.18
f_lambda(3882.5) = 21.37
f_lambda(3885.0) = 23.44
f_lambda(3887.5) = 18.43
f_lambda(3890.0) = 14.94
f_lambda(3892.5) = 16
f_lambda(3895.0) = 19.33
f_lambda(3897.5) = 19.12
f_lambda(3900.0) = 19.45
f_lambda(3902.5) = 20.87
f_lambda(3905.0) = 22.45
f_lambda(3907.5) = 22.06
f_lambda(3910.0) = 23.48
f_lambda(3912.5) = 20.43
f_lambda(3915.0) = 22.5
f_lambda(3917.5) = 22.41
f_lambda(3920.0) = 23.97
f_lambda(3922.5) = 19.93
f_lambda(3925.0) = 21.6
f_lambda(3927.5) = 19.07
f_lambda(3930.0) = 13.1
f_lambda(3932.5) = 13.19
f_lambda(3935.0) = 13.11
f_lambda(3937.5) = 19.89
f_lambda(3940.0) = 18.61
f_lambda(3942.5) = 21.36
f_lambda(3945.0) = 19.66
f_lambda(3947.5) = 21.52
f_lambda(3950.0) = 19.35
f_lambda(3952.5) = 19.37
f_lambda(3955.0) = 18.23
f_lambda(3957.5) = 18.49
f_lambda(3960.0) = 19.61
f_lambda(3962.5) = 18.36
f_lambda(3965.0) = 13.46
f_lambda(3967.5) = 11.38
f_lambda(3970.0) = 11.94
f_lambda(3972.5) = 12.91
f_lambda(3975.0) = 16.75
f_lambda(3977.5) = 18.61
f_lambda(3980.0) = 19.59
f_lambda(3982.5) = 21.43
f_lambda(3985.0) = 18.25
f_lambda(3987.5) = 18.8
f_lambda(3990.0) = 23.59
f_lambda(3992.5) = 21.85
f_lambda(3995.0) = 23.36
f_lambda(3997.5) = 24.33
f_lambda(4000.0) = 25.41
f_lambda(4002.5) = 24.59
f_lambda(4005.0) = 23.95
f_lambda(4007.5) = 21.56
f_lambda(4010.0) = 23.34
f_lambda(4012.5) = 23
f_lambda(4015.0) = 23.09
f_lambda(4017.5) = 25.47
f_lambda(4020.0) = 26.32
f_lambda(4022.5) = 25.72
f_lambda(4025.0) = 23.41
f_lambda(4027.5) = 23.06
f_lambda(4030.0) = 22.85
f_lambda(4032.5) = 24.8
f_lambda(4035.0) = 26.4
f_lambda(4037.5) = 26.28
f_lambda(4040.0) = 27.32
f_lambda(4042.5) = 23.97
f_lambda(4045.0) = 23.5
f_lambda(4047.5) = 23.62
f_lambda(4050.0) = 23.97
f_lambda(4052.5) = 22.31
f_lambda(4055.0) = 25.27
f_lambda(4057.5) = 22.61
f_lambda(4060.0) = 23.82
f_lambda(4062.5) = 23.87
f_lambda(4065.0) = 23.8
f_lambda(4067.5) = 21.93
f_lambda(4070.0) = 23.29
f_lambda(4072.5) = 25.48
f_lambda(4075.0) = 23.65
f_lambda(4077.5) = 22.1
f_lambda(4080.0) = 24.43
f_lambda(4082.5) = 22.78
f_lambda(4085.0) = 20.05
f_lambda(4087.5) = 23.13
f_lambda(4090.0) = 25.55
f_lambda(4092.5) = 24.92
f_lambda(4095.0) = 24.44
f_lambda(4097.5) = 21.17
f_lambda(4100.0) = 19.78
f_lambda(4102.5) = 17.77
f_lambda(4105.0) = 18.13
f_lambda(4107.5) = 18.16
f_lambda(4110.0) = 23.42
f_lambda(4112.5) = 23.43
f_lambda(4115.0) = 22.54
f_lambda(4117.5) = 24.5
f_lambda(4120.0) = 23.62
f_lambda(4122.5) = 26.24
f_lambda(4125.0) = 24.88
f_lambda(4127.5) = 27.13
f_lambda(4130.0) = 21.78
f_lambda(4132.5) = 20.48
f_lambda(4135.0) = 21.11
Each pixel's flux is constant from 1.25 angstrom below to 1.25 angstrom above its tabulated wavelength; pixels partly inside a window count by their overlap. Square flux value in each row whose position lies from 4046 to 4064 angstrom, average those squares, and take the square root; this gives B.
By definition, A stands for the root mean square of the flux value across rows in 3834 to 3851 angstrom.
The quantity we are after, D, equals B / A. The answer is 1.4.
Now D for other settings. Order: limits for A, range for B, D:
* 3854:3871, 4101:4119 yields 1.0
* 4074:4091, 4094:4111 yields 0.9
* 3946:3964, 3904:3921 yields 1.2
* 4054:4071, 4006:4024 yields 1.0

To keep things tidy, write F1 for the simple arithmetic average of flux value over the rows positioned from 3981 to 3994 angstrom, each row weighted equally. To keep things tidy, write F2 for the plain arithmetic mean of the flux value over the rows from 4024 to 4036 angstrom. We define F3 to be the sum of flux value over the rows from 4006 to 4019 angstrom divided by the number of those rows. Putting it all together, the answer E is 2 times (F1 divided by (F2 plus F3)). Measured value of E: 0.88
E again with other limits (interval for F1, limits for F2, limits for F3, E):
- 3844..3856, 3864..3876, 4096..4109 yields 0.99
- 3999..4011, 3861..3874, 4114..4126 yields 1.06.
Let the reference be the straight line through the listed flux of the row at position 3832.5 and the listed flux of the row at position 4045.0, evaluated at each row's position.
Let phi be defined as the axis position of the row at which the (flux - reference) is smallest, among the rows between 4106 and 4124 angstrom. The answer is 4107.5 angstrom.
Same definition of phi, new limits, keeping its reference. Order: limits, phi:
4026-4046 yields 4030.0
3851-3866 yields 3855.0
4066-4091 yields 4085.0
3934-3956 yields 3935.0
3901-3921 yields 3912.5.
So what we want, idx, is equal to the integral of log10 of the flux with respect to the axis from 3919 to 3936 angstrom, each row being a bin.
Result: 21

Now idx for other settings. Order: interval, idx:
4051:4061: 14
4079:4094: 21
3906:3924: 24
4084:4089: 7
